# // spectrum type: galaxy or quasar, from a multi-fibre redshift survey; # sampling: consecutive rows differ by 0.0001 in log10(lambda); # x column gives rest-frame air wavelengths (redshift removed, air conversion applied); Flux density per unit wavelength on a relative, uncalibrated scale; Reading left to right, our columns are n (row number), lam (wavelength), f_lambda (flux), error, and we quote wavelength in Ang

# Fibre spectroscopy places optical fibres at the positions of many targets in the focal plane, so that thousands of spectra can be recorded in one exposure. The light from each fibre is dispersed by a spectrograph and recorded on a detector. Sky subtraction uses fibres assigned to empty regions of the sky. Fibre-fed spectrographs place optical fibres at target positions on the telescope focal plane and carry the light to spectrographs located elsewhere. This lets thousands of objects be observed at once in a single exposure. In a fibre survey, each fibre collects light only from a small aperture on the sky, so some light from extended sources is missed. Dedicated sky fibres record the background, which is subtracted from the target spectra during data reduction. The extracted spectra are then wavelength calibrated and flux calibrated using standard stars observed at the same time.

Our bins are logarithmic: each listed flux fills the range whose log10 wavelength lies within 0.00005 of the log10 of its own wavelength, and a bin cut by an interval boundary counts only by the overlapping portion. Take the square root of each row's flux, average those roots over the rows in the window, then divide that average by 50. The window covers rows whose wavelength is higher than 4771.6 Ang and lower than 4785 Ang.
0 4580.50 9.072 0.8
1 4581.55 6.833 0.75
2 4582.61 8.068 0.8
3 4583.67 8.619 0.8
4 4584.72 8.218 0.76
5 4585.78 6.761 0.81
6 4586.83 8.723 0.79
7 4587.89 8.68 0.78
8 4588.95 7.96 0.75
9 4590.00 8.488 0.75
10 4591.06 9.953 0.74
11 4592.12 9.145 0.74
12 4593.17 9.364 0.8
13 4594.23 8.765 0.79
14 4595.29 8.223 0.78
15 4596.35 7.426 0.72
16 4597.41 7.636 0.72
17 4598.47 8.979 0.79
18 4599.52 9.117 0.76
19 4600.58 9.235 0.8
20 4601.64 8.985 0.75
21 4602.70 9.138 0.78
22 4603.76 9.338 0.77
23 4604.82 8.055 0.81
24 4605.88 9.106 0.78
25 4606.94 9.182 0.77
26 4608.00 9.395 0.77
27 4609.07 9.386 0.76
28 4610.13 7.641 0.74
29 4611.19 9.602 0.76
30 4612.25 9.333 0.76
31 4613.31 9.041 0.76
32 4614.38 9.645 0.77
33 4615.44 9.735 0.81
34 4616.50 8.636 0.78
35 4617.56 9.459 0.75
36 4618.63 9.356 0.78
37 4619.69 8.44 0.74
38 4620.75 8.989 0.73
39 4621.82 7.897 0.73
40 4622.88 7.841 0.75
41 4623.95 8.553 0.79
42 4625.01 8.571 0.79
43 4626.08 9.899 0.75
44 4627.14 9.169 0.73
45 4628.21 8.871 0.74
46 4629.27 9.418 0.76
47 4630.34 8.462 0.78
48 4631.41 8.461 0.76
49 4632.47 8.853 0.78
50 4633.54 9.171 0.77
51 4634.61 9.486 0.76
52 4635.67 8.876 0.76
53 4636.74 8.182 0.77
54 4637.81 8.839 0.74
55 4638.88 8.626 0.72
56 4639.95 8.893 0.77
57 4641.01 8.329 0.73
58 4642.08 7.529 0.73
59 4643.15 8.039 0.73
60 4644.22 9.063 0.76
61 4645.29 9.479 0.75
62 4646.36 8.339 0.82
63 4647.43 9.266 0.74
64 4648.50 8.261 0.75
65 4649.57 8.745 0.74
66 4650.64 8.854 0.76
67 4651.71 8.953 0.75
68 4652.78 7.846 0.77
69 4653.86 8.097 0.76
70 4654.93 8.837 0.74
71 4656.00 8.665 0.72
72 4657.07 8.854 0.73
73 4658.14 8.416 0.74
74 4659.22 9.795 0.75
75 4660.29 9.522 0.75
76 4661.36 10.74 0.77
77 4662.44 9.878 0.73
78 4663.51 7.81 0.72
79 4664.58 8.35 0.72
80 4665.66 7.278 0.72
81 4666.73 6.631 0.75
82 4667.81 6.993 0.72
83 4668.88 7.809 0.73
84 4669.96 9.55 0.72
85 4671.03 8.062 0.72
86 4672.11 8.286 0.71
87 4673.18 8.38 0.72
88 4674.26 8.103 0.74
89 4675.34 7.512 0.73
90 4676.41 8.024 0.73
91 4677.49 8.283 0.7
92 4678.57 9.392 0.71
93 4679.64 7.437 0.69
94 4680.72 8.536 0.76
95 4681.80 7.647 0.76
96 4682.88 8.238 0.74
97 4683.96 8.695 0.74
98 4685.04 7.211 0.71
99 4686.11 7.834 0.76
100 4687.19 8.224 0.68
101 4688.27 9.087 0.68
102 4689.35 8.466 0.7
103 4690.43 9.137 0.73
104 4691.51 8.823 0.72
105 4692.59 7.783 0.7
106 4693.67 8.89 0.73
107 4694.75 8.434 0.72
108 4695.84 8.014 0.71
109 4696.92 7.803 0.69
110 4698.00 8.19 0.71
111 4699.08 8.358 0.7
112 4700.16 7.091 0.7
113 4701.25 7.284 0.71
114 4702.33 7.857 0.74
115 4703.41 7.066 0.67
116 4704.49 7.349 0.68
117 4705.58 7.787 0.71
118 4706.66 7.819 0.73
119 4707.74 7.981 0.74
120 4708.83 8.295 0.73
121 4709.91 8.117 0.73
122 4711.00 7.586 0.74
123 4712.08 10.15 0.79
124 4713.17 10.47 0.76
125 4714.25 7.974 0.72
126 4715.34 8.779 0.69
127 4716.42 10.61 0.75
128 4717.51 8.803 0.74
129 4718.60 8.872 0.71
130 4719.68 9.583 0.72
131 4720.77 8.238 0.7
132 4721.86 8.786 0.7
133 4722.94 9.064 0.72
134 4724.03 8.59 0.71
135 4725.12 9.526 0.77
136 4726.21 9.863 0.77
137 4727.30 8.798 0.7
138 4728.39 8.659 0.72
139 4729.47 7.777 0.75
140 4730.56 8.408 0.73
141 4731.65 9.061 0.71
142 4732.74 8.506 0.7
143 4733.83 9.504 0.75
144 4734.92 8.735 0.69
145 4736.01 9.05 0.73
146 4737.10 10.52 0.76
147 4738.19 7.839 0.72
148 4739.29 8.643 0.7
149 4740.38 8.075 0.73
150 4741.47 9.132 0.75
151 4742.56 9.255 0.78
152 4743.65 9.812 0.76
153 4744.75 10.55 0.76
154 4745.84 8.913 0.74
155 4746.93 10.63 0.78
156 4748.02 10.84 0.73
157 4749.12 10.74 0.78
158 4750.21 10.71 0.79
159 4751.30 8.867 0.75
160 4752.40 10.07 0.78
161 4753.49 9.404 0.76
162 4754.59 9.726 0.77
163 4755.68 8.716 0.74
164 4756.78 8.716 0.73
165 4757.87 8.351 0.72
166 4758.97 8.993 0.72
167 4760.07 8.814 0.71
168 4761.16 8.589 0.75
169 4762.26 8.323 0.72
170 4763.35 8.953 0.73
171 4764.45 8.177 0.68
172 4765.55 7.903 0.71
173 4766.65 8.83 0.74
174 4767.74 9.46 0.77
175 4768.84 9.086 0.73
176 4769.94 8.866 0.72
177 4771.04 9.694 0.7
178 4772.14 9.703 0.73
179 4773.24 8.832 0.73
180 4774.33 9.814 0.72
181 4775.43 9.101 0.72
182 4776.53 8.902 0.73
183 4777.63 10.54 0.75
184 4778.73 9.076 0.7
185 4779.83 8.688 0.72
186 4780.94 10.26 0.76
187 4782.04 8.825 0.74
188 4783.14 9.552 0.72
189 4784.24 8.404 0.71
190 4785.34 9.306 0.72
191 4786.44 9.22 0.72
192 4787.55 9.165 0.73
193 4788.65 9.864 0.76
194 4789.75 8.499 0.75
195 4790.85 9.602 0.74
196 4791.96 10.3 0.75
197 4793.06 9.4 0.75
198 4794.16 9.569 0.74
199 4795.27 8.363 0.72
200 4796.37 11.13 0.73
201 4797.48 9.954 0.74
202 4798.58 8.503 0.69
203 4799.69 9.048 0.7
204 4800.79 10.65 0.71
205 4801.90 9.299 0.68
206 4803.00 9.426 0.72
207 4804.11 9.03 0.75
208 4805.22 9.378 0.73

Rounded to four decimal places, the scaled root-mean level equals 0.0610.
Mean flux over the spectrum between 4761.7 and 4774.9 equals 9.0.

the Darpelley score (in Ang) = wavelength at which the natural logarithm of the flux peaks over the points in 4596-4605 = 4603.76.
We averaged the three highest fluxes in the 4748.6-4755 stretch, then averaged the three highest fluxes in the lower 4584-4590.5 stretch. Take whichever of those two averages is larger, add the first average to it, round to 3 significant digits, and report 21.0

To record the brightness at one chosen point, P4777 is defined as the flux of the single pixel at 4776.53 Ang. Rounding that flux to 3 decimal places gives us 8.902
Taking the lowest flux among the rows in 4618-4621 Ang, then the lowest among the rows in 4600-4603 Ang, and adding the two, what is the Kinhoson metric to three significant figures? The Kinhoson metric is 17.4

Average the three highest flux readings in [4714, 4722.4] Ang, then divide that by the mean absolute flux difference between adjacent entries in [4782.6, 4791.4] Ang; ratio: 13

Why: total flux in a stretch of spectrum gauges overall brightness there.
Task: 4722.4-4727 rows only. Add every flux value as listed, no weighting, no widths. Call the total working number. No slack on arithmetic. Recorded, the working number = 37.0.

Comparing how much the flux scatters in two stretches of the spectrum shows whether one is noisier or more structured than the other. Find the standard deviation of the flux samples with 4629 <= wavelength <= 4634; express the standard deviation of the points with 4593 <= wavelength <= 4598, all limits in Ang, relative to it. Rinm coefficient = 1.9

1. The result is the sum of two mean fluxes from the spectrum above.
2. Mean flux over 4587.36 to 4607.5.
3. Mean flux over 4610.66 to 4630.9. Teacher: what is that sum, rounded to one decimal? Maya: 17.8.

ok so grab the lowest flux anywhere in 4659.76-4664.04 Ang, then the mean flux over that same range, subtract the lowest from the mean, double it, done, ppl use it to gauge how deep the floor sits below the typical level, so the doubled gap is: 3.36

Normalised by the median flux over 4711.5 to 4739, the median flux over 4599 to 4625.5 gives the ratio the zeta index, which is 1.04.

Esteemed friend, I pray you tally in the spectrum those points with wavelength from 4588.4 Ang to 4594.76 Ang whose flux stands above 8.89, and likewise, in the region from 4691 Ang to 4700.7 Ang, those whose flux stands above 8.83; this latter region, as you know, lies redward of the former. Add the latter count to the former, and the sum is 4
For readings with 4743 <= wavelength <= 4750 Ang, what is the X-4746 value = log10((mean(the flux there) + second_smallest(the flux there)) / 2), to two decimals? 1.00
